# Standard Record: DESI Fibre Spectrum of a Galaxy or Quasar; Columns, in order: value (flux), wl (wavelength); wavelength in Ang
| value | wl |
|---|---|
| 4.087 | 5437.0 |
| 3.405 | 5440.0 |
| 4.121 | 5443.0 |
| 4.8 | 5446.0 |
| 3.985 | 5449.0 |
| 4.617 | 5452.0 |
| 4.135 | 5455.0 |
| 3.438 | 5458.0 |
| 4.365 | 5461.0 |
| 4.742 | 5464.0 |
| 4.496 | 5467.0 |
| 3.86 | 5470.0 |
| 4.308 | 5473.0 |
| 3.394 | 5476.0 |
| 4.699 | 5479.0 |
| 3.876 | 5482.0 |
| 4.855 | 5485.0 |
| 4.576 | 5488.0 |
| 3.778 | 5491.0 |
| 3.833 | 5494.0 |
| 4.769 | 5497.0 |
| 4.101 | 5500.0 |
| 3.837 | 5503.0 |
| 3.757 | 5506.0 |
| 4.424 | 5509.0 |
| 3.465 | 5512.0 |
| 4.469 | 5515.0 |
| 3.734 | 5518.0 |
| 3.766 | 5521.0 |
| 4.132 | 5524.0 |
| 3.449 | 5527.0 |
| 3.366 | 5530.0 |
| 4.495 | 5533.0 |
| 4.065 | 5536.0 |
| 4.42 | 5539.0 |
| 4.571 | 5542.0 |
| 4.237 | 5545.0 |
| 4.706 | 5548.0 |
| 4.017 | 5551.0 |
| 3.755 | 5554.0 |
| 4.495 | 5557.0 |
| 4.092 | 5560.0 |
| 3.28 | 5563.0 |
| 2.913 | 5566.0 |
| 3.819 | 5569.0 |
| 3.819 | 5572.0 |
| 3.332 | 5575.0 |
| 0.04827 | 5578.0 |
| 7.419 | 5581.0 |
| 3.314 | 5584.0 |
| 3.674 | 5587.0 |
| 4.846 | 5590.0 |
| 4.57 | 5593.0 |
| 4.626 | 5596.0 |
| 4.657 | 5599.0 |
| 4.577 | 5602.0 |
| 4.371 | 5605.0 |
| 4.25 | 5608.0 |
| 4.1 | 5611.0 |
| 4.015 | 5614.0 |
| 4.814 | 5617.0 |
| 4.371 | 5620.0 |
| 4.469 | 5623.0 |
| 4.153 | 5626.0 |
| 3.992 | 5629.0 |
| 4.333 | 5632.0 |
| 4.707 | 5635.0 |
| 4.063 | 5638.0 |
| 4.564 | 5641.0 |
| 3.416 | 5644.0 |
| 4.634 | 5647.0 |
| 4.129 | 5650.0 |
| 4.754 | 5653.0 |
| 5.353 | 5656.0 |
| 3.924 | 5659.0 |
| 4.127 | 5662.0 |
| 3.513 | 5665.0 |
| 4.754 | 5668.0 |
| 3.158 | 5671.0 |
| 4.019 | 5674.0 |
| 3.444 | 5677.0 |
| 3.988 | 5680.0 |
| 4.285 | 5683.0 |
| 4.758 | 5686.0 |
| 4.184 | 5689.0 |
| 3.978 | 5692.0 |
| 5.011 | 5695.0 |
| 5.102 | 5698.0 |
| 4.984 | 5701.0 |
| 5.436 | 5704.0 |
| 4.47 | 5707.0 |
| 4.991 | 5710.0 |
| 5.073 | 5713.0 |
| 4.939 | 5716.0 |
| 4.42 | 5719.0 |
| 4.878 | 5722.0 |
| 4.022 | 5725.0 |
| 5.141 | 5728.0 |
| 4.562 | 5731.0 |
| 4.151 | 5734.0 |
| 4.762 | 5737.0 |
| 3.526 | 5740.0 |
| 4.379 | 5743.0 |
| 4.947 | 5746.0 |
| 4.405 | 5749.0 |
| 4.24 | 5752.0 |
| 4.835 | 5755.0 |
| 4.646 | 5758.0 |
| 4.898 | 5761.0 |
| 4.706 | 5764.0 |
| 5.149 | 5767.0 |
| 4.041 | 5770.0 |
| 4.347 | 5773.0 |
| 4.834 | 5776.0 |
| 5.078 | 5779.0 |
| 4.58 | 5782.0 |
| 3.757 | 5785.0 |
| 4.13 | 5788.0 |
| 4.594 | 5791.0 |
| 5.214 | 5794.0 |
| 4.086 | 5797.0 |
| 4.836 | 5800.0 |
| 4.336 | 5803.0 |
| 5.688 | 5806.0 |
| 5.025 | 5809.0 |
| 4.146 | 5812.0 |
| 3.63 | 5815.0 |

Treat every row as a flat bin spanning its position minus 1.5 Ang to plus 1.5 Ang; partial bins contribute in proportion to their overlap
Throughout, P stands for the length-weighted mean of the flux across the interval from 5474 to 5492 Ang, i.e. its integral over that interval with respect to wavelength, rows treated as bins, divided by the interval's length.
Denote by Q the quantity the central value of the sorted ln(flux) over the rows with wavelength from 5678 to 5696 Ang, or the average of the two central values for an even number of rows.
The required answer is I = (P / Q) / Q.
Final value 2.02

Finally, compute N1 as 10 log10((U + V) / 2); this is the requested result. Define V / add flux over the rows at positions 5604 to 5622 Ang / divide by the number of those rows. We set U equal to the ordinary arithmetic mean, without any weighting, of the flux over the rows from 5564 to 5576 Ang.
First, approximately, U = 3.5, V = 4.32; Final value 5.91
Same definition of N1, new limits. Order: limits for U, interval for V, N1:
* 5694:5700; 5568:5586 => 6.38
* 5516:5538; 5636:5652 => 6.03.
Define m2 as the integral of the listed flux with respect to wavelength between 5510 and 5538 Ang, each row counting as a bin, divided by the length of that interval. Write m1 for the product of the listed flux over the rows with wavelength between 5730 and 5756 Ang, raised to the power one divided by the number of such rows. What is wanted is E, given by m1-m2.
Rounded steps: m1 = 4.40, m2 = 3.90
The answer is 0.50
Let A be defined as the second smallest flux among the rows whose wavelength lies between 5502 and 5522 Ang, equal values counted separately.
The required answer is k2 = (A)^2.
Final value 13.9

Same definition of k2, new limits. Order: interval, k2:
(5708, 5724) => 23.8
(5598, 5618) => 16.8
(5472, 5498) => 14.3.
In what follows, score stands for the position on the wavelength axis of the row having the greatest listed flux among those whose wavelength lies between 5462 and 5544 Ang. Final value 5485.0 Ang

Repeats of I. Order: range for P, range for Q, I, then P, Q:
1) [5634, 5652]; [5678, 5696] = 2.04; 4.25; 1.44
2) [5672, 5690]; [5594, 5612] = 1.82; 4.08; 1.50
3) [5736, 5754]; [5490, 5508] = 2.42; 4.38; 1.34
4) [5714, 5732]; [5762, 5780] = 1.92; 4.67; 1.56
